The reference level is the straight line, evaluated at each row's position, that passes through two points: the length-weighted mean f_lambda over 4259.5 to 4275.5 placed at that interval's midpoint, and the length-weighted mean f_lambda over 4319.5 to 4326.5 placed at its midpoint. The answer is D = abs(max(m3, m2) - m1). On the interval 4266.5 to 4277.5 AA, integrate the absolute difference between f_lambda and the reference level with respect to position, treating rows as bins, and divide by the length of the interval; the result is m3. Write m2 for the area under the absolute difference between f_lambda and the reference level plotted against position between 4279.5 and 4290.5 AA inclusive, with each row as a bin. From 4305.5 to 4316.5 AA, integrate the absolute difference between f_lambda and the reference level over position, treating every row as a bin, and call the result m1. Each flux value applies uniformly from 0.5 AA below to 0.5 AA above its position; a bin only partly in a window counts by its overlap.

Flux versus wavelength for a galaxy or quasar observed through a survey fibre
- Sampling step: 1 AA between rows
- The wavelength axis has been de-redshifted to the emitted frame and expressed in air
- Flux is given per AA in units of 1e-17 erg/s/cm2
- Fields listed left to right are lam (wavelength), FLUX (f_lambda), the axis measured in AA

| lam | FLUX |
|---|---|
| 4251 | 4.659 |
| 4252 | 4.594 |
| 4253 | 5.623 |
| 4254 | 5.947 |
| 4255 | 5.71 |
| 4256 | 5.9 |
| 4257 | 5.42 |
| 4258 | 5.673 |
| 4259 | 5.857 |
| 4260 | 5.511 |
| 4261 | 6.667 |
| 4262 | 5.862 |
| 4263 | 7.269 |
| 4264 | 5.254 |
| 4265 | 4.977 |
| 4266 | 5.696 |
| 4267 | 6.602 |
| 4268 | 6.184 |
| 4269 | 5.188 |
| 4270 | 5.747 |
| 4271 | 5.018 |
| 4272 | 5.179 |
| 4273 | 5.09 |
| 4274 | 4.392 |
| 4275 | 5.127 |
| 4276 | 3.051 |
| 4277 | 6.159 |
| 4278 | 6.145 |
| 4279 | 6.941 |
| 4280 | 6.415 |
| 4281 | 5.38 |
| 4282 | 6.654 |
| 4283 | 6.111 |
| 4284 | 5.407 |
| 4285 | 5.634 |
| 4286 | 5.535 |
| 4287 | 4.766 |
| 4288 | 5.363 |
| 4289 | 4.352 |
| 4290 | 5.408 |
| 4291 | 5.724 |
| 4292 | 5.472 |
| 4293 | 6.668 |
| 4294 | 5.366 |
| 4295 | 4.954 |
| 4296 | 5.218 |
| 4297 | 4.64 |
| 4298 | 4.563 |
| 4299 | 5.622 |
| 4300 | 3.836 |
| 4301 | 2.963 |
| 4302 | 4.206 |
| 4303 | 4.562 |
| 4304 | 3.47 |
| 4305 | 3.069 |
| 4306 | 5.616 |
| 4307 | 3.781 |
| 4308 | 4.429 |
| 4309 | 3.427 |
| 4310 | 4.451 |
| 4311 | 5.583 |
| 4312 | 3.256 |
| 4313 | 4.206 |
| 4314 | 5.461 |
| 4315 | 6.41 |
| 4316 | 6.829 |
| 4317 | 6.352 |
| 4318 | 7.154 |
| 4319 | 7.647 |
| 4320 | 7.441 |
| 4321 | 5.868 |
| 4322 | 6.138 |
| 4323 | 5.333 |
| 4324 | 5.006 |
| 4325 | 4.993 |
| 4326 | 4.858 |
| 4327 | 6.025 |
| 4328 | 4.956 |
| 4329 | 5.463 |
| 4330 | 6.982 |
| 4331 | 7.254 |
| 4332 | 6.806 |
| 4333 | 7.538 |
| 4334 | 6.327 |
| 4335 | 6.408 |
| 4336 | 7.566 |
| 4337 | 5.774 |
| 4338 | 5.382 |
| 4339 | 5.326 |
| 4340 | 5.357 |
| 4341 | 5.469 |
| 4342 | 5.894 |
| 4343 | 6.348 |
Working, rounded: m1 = 13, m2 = 6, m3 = 0.77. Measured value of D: 7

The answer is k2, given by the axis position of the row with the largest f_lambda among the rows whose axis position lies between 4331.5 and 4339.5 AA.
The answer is 4336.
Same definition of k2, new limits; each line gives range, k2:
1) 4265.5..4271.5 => 4267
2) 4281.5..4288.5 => 4282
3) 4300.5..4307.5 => 4306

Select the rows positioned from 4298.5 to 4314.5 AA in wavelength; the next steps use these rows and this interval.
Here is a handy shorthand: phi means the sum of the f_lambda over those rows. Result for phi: 68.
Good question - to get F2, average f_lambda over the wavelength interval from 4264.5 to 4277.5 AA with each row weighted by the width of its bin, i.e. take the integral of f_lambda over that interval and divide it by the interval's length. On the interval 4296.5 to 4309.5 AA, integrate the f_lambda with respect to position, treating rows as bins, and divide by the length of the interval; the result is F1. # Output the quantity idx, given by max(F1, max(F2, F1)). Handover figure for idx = 5.3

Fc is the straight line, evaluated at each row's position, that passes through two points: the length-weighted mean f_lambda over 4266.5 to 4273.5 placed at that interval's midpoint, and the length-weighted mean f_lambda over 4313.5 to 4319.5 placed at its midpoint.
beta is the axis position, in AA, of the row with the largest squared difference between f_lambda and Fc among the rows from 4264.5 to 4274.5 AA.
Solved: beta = 4274 AA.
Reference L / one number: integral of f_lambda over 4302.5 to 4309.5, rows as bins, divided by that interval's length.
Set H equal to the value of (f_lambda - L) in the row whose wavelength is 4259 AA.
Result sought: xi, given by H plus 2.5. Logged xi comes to 4.31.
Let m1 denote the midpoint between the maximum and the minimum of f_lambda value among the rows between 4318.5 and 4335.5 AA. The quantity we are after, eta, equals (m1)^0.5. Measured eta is 2.5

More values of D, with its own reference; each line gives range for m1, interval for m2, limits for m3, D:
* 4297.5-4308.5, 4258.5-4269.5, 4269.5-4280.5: 10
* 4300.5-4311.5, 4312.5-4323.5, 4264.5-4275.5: 6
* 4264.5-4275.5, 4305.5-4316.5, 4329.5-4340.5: 6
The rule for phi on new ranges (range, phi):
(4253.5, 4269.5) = 94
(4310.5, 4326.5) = 93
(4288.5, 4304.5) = 77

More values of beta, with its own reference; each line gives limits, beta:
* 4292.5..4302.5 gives 4301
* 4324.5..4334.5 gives 4326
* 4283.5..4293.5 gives 4289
